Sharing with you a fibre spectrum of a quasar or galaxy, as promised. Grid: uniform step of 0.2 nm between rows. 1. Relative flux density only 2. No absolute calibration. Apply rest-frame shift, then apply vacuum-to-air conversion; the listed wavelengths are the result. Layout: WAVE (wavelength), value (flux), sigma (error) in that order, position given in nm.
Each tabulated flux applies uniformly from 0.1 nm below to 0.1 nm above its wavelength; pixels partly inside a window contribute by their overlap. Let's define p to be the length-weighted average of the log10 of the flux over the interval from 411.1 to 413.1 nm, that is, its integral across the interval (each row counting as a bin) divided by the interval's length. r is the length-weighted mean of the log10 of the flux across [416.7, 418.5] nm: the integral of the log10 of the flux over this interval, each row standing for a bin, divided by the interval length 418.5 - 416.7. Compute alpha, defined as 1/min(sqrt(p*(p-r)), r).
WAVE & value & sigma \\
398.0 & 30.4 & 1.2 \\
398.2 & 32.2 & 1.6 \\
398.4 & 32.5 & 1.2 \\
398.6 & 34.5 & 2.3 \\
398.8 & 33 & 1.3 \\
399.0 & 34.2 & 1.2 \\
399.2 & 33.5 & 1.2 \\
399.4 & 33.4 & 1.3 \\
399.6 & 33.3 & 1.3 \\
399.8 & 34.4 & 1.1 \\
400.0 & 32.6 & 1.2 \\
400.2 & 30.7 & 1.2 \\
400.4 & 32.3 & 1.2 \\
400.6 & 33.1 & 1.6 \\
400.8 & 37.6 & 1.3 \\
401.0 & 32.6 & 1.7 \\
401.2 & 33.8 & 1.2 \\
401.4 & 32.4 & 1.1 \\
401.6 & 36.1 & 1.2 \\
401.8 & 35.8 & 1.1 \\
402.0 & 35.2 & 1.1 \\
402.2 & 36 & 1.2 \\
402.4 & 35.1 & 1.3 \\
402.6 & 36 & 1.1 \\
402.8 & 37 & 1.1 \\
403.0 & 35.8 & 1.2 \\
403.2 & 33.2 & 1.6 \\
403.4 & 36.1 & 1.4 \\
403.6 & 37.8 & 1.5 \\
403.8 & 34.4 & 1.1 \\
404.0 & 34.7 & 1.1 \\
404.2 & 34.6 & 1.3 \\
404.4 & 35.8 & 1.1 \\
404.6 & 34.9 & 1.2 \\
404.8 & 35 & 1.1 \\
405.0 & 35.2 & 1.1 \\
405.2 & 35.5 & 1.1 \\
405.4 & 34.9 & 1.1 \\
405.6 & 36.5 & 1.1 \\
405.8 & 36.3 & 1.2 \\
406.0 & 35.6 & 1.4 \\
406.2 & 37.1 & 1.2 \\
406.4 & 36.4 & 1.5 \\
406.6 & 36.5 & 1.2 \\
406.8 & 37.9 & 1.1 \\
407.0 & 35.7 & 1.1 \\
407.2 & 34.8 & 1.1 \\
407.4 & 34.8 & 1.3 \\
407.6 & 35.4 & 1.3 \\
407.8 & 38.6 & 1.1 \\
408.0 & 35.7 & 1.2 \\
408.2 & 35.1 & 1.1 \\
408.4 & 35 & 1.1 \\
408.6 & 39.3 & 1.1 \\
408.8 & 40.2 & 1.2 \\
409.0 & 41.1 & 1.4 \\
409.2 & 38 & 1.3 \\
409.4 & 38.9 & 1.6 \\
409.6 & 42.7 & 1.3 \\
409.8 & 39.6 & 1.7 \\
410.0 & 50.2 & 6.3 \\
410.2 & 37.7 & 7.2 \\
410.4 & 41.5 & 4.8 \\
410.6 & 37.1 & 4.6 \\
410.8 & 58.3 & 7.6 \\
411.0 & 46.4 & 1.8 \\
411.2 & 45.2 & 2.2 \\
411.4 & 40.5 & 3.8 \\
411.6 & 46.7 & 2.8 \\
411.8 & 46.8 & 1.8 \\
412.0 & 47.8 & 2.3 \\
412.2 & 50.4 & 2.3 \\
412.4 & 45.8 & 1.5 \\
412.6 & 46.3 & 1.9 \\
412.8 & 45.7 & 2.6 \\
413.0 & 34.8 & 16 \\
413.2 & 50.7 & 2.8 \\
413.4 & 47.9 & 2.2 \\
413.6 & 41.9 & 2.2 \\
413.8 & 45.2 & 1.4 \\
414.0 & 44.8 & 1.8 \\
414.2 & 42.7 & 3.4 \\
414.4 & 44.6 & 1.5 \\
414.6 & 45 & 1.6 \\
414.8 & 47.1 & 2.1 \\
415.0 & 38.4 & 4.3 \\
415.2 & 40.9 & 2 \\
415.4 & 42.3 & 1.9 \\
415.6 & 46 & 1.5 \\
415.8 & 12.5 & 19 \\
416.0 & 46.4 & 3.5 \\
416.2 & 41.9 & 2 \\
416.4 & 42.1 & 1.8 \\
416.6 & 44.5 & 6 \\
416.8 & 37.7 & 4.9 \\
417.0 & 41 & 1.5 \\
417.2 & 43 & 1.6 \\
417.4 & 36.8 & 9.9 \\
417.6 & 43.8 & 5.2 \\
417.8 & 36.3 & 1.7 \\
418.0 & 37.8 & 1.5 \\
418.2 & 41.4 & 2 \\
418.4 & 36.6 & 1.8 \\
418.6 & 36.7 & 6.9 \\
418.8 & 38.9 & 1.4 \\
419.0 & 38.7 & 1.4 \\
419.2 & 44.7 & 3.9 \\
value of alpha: 3.26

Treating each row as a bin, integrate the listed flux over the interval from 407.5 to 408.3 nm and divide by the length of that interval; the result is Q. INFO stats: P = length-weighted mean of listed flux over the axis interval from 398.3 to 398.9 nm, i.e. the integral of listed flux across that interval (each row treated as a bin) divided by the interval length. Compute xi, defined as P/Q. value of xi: 0.92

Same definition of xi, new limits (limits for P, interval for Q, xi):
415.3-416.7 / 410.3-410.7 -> 1.00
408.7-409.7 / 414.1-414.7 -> 0.91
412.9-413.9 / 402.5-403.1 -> 1.22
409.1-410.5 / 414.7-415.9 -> 1.09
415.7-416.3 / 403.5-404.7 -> 0.95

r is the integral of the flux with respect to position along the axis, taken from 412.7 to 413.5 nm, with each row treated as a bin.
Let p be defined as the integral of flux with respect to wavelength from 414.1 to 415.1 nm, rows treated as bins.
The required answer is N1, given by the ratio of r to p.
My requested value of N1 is 0.82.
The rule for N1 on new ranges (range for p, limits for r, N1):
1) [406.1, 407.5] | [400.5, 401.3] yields 0.54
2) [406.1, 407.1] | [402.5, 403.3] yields 0.77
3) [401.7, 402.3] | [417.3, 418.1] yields 1.45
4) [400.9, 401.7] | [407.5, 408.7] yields 1.62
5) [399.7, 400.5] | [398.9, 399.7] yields 1.03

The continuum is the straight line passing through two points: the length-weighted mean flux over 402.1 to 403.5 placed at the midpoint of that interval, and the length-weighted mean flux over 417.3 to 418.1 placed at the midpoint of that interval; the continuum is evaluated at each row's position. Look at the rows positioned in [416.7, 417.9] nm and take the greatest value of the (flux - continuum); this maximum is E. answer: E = 5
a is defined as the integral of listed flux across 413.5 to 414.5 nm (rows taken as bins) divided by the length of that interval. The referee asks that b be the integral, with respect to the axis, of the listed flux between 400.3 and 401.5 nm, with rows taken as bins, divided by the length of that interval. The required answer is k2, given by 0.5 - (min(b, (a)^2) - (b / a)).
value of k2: -32.4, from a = 43.8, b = 34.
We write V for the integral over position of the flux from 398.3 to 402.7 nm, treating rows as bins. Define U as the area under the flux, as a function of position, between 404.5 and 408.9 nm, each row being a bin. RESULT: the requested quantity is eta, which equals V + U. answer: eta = 309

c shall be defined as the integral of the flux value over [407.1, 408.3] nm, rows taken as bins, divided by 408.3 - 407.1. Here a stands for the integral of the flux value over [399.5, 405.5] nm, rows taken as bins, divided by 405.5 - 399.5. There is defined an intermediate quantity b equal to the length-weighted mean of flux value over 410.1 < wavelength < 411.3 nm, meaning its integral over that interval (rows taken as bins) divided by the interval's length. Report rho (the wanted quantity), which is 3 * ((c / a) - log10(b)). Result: -1.9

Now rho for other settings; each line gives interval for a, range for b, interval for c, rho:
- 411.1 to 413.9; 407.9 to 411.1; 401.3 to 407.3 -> -2.5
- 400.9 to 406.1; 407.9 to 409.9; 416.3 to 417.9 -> -1.3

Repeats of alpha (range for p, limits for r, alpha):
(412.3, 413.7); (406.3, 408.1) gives 2.60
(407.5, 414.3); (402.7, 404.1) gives 2.83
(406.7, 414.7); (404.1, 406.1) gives 2.92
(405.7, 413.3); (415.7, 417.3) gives 3.59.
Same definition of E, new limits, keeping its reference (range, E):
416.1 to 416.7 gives 6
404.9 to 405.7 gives 0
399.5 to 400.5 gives -1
